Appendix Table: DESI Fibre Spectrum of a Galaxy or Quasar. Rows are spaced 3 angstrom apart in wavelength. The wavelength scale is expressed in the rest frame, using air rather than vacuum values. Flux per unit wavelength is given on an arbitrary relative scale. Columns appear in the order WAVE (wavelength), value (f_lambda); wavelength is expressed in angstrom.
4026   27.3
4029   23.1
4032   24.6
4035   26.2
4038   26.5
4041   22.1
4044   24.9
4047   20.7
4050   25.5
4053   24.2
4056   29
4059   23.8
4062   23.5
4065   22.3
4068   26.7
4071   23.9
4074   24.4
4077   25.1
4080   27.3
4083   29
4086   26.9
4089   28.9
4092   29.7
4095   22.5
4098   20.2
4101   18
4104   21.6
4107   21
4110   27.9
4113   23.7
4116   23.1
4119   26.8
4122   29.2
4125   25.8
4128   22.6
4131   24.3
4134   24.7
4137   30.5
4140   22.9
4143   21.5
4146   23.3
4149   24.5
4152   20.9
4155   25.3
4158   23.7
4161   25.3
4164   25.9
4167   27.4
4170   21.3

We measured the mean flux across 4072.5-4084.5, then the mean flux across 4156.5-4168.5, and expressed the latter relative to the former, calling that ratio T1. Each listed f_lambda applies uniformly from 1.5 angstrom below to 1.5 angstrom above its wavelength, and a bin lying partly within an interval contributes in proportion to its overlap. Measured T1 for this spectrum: 0.97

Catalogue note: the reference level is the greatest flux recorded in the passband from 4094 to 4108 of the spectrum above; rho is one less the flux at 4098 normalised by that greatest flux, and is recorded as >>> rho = 0.10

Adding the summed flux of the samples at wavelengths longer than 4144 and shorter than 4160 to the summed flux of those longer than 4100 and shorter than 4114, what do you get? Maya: 230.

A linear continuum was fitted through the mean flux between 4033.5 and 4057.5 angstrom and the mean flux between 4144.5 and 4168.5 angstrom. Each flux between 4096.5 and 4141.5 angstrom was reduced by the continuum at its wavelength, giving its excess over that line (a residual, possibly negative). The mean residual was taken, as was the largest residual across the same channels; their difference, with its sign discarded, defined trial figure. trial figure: 6.4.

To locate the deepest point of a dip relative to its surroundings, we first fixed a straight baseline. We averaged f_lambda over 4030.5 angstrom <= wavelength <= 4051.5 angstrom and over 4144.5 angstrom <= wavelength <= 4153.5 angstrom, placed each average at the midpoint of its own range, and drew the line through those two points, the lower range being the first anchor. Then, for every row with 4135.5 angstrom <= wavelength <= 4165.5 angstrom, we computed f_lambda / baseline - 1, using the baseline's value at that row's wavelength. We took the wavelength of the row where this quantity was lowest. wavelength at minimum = 4152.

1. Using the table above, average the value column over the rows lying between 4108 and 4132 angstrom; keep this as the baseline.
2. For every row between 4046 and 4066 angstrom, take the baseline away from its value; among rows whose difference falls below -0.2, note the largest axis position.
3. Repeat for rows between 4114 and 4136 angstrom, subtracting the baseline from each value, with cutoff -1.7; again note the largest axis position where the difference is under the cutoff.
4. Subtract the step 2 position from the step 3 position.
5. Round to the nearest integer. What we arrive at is 63 angstrom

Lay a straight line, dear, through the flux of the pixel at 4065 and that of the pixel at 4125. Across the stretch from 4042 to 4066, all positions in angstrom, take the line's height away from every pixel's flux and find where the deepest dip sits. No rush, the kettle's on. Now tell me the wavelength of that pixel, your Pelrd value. 4047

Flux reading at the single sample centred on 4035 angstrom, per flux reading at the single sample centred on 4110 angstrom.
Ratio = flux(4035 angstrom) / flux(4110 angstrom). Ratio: 0.94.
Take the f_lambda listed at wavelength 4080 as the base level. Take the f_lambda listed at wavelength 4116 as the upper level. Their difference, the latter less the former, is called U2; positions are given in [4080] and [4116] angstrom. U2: -4.2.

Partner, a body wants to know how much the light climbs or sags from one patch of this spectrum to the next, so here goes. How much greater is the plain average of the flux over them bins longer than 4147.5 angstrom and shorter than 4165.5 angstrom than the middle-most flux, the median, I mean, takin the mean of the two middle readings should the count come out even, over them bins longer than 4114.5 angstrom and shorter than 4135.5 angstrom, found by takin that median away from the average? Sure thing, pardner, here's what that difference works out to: -0.4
